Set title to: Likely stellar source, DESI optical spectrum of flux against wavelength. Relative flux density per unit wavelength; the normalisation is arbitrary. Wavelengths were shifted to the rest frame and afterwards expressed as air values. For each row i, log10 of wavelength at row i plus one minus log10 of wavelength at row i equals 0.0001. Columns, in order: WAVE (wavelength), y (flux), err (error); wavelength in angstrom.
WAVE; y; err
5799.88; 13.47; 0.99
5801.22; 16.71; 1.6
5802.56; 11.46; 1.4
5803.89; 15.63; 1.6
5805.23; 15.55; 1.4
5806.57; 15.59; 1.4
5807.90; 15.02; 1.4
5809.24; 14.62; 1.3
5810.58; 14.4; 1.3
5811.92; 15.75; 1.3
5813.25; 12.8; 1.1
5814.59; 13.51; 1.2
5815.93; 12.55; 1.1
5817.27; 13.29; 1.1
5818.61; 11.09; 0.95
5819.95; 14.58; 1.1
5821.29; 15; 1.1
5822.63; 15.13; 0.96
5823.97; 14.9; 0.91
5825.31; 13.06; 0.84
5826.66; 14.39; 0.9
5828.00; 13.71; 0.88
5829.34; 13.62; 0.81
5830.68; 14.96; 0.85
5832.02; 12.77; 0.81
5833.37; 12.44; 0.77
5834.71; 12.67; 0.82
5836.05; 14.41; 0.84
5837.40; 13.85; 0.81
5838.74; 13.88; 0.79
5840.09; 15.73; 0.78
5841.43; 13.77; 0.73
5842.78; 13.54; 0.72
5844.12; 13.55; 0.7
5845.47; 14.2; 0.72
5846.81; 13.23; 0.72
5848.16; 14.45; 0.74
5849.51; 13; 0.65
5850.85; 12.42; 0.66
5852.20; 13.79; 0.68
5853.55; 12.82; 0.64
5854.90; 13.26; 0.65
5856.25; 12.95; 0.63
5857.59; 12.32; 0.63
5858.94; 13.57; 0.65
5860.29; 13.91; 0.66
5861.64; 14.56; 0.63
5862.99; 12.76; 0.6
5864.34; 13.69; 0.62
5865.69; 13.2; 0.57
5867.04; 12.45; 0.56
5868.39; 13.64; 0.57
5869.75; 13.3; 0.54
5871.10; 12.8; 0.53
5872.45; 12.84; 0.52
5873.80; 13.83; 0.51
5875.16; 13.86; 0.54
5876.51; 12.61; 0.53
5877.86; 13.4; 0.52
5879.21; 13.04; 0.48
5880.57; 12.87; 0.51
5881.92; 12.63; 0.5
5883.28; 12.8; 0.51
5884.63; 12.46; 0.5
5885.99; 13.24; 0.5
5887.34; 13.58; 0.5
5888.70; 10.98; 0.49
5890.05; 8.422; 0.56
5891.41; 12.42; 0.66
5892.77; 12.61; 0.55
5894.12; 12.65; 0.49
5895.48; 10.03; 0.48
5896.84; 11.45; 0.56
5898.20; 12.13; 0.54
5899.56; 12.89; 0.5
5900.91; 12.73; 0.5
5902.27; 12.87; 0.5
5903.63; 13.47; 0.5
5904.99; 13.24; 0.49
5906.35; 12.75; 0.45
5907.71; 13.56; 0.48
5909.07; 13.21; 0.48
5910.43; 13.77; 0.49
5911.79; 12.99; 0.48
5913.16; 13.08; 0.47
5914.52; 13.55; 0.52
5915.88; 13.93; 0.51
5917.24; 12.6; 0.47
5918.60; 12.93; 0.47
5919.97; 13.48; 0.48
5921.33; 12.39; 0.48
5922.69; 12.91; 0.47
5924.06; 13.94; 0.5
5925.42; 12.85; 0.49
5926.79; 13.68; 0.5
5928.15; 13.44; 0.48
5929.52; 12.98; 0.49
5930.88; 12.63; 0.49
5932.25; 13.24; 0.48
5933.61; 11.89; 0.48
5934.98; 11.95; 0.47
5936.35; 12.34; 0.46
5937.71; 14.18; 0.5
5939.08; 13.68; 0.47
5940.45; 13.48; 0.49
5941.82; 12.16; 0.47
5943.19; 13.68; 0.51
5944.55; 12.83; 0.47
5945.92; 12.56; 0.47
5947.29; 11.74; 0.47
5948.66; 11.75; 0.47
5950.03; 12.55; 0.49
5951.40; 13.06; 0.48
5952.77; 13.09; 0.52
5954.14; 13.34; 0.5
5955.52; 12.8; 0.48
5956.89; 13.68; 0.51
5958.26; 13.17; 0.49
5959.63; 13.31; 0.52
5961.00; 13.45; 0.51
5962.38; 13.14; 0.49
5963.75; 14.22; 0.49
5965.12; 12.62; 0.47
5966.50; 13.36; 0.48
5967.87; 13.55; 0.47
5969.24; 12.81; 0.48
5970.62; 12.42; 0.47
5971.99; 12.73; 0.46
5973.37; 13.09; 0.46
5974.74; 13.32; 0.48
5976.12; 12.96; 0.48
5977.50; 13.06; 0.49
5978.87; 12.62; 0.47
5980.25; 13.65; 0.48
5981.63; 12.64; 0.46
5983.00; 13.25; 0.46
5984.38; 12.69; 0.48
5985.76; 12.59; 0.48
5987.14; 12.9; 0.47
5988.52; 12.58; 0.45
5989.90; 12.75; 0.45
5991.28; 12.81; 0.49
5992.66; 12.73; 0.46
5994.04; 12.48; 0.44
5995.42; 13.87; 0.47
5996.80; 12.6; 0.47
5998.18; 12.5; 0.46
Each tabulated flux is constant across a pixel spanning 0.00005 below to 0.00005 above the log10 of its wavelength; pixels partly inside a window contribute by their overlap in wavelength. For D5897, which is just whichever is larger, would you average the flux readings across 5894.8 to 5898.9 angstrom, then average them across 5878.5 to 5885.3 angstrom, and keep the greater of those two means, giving 12.8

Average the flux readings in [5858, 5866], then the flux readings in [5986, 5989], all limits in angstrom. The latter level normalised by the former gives 0.94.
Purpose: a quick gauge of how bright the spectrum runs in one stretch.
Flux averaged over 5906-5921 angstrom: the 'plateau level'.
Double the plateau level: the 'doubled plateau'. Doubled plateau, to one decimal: 26.5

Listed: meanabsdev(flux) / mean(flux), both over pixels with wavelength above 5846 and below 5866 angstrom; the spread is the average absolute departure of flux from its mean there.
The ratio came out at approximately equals 0.040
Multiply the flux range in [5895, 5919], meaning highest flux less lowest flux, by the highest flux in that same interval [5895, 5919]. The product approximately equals 54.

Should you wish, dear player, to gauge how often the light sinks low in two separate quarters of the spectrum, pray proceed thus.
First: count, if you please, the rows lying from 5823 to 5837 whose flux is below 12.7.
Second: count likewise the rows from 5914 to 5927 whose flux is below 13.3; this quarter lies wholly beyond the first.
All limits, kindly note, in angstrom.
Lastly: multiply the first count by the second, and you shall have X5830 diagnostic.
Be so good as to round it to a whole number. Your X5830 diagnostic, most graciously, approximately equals 10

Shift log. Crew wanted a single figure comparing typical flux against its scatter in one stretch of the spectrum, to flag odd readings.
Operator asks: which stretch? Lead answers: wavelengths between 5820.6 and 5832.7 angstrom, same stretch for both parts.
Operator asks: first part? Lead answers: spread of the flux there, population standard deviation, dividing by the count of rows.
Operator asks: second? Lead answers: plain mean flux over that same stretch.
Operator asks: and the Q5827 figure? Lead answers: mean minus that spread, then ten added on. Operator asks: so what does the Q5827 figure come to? 23.3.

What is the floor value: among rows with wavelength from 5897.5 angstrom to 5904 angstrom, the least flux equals 12.13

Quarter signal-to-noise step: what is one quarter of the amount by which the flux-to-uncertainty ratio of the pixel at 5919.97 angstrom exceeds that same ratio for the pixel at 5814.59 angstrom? 4.2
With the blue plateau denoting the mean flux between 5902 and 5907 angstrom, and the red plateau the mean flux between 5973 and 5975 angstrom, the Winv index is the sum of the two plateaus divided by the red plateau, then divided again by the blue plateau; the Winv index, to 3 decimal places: 0.152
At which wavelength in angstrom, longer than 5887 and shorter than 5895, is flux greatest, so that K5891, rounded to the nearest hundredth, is 5887.34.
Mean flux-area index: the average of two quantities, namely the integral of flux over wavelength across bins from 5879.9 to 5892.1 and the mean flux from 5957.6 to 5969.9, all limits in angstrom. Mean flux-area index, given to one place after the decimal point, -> 80.8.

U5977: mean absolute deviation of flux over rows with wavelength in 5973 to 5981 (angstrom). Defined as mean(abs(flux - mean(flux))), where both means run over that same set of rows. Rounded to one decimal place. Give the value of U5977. 0.2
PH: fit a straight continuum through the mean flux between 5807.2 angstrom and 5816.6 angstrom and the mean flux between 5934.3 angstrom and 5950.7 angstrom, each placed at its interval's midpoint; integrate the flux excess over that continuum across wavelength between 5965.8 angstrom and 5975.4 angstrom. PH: 5.7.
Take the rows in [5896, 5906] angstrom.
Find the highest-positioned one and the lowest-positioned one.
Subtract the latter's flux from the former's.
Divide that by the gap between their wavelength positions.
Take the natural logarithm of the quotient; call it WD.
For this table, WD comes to -1.52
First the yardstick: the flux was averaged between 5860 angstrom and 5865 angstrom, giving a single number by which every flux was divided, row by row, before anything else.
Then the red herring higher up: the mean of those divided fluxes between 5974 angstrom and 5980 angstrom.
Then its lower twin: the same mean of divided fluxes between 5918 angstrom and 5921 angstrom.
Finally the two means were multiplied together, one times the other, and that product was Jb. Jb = 0.91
